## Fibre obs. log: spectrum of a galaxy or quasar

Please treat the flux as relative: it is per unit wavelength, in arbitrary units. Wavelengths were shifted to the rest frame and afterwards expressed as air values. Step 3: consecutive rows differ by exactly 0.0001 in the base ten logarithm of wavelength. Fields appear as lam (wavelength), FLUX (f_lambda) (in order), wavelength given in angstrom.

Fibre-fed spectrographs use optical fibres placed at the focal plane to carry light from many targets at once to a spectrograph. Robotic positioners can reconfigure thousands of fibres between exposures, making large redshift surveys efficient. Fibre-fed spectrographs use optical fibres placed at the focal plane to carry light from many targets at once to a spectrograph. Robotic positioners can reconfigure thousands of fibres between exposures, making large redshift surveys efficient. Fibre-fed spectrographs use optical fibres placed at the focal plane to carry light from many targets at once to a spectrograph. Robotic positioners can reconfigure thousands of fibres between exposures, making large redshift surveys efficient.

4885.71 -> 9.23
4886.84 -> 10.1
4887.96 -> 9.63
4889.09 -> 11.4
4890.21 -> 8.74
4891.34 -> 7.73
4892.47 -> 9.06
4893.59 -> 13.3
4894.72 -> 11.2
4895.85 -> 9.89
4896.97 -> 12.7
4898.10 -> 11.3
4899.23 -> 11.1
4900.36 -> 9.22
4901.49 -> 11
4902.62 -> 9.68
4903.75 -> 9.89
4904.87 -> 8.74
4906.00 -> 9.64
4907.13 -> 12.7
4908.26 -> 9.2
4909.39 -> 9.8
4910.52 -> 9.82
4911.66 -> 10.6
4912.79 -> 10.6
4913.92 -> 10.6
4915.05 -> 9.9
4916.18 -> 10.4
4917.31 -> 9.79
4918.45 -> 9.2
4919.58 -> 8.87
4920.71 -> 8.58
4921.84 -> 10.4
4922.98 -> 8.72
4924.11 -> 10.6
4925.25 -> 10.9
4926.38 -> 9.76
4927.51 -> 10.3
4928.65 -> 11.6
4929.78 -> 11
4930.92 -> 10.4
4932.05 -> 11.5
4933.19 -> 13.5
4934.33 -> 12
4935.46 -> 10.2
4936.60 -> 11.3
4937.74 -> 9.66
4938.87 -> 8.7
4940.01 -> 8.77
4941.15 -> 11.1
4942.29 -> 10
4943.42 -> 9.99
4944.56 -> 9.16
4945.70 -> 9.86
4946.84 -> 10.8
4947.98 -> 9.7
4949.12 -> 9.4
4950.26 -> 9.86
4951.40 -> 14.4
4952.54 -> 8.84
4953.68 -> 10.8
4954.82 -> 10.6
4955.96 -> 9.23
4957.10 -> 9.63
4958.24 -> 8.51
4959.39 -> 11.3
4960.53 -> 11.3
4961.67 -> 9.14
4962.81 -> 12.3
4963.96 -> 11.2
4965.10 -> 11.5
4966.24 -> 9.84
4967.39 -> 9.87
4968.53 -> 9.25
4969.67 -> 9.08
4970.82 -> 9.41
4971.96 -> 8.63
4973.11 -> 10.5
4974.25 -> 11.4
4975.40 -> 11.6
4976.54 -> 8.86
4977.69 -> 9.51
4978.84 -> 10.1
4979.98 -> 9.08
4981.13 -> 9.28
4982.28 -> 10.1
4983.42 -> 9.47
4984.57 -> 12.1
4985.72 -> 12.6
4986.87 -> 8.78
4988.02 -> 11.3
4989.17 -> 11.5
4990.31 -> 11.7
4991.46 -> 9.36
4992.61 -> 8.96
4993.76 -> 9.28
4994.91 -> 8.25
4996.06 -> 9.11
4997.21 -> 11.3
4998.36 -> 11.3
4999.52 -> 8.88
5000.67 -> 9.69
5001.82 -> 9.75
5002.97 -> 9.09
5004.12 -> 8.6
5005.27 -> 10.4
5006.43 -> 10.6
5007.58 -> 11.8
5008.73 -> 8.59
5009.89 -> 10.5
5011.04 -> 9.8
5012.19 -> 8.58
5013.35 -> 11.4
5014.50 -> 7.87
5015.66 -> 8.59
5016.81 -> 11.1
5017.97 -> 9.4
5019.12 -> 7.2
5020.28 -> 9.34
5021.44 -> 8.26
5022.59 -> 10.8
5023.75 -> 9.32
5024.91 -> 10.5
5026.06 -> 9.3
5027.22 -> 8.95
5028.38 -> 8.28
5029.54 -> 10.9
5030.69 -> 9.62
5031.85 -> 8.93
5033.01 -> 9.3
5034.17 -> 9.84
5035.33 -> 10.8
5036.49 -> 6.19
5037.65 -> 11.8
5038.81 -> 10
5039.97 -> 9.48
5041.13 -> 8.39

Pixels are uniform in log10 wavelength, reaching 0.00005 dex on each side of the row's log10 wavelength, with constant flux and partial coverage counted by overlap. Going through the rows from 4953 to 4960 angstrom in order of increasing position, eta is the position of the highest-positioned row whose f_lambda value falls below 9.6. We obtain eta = 4958.24 angstrom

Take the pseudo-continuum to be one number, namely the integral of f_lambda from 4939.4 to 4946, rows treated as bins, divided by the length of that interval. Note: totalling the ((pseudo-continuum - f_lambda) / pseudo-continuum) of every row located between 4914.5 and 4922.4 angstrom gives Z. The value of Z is 0.2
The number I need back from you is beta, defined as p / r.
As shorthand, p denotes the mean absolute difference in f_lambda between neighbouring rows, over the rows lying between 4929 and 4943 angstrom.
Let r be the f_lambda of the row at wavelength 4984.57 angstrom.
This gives 0.11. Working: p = 1.29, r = 12.1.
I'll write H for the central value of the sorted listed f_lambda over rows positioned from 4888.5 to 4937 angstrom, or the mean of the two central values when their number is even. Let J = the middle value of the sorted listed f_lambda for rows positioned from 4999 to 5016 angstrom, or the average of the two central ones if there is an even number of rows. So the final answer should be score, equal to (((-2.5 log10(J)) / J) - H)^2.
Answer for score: 114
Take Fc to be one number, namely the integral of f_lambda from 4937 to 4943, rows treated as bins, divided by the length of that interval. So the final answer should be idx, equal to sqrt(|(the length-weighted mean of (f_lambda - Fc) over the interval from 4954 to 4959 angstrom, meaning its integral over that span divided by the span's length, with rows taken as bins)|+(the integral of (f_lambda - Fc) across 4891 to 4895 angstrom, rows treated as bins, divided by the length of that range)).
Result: 0.9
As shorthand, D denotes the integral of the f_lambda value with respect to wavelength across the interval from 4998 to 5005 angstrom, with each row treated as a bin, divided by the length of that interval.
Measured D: 9.5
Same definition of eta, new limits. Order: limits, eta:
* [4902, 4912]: 4908.26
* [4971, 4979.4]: 4977.69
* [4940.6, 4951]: 4949.12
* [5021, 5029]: 5028.38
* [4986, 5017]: 5015.66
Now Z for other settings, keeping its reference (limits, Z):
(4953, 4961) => -0.3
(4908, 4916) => -0.2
